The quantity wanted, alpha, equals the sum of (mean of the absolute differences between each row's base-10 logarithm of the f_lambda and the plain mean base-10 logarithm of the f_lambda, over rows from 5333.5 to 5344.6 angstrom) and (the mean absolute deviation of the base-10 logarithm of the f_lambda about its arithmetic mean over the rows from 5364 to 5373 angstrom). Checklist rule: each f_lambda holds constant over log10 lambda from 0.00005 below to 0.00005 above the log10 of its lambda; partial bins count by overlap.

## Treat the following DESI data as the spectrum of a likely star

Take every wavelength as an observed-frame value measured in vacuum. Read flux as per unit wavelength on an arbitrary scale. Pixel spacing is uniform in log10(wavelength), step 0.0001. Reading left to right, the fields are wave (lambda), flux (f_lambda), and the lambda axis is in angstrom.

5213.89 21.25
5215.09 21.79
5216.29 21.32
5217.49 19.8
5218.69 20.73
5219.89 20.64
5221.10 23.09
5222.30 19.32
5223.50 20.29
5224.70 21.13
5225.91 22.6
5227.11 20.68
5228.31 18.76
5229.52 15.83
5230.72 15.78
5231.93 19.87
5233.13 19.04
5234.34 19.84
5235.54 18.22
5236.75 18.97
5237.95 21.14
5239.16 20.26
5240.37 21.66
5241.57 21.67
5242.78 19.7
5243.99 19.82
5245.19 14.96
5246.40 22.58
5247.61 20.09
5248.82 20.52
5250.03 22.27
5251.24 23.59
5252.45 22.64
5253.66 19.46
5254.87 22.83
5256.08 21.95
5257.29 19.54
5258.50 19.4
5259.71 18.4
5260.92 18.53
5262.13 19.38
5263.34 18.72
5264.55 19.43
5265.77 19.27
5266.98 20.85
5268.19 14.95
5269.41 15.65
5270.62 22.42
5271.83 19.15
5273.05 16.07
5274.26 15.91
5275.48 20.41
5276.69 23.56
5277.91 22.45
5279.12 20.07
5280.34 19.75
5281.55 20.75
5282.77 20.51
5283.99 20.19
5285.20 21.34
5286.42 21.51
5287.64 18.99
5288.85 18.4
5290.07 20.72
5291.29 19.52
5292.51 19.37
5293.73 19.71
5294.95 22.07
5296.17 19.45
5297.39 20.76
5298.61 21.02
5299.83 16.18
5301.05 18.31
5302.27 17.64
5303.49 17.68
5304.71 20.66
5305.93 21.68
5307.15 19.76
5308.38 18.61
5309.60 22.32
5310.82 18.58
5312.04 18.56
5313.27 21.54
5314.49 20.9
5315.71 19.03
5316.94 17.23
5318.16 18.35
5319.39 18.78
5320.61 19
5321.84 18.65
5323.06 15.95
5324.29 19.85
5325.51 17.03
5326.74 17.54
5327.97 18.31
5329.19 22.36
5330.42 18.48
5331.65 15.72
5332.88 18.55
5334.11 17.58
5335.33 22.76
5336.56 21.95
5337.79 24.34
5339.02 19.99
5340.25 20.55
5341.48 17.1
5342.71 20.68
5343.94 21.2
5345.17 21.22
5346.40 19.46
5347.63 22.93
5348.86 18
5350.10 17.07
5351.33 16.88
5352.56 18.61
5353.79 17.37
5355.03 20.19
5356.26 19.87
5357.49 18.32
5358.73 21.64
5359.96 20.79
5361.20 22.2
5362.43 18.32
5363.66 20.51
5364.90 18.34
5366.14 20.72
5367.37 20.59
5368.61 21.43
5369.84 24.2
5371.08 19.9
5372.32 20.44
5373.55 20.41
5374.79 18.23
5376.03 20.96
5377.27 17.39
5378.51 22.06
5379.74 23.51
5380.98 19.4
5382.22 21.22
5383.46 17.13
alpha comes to 0.0590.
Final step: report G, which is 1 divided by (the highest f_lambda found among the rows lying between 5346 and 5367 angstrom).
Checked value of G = 0.0436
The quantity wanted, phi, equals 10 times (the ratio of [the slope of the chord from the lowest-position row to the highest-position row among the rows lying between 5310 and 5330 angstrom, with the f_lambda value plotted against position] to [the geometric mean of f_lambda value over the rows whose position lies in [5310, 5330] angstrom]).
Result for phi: 0.11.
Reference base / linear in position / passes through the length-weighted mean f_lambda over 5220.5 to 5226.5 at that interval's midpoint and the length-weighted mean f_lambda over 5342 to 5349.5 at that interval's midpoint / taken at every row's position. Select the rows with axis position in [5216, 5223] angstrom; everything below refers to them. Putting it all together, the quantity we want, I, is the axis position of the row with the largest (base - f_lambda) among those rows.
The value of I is 5222.30 angstrom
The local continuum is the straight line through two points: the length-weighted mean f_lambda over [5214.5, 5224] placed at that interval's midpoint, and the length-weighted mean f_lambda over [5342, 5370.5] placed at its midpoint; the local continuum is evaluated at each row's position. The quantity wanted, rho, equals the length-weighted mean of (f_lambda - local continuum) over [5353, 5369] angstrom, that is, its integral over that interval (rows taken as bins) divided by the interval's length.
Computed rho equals 0.0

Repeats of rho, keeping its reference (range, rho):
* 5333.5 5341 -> 1.0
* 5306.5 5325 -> -1.1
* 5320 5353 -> -0.8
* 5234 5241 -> -0.7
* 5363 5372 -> 0.8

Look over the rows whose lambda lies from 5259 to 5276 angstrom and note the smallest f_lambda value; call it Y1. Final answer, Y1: 14.95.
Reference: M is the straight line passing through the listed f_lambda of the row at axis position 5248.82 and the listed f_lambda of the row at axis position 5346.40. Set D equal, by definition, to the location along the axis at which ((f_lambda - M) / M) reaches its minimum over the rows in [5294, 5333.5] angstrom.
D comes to 5331.65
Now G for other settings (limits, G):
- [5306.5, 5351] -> 0.0411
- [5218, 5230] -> 0.0433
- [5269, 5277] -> 0.0424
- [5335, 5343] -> 0.0411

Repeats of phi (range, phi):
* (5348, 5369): 0.09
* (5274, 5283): 0.27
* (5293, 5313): -0.03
